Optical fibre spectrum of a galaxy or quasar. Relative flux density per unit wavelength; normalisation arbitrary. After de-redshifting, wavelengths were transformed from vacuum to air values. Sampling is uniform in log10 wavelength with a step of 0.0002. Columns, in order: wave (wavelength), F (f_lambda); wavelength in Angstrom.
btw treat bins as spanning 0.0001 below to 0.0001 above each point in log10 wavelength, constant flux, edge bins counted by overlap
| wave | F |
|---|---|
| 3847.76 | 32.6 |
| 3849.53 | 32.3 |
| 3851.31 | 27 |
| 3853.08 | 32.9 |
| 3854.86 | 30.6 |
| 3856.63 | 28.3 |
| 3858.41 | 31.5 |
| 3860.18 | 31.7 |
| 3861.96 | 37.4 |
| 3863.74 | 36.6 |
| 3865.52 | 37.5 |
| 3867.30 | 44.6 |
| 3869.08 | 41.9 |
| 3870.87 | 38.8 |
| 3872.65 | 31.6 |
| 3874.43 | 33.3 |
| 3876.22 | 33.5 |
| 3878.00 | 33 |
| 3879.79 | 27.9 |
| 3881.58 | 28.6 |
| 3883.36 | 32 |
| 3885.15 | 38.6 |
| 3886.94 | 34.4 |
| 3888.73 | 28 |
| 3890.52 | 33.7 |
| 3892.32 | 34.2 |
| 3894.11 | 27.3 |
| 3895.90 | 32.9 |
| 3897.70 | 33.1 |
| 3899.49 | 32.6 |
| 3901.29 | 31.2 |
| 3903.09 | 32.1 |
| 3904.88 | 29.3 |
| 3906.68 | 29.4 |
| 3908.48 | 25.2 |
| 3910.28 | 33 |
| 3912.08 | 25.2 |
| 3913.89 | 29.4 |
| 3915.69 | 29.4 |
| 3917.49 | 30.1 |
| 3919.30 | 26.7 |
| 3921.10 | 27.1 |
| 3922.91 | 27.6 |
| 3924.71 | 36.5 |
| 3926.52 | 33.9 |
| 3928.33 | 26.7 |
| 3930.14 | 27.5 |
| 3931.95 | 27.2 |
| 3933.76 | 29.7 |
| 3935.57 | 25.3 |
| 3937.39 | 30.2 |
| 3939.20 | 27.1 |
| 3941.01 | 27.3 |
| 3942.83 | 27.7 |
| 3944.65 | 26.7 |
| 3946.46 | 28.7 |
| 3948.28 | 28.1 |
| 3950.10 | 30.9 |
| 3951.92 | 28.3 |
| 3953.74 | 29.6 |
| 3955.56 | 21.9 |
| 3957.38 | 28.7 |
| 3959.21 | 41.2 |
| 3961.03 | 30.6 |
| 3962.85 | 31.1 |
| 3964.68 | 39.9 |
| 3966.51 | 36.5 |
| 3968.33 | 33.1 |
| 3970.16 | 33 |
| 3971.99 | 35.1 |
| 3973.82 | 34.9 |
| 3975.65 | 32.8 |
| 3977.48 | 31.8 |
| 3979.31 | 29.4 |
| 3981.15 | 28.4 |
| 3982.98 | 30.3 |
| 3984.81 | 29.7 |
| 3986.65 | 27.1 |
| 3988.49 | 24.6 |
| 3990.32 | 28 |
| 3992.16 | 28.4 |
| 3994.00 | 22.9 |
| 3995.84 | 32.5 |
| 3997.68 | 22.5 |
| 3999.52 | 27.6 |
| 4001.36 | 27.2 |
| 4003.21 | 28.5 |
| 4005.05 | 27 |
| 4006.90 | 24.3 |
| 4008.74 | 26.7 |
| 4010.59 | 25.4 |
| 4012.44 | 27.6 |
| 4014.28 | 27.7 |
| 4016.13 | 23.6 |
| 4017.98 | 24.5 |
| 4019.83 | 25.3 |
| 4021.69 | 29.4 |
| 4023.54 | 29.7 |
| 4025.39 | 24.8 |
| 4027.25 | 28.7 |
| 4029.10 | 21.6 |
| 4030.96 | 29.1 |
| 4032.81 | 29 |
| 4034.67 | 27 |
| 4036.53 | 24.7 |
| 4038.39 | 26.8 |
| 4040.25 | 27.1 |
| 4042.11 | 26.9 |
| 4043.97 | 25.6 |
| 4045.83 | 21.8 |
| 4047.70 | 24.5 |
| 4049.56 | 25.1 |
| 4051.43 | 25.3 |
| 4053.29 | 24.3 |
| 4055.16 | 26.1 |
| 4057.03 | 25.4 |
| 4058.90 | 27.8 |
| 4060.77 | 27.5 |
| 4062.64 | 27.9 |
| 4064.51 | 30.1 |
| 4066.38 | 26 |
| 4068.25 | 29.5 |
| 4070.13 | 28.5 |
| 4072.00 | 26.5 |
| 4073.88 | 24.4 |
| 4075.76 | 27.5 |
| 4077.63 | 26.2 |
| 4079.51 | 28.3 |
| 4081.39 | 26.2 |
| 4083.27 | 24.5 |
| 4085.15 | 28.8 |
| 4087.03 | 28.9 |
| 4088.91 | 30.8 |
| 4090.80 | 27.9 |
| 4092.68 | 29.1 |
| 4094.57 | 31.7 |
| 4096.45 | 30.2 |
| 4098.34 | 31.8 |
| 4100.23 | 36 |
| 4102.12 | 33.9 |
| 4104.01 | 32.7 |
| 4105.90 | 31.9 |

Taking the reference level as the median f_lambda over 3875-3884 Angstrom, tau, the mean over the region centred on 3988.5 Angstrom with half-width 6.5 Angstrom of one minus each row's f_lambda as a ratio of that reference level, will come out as 0.15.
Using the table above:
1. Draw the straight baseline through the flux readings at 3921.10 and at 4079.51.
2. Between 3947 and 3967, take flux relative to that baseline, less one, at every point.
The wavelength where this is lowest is 3955.56 Angstrom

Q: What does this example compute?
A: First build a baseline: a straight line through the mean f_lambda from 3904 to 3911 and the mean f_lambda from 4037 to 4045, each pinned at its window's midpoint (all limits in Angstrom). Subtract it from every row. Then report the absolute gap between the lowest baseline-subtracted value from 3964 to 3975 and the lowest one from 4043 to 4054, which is 9.7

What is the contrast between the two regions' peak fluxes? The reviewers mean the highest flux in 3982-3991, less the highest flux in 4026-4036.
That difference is 1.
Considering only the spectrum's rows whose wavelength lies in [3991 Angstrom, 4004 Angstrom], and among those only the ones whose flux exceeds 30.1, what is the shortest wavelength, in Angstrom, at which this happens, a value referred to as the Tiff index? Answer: 3995.84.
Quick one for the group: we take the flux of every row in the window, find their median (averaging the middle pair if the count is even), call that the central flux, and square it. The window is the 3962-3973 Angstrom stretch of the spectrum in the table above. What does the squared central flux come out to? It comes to 1163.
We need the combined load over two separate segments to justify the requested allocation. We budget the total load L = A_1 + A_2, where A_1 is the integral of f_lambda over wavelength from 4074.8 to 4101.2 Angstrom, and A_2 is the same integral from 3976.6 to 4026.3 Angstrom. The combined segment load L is 2122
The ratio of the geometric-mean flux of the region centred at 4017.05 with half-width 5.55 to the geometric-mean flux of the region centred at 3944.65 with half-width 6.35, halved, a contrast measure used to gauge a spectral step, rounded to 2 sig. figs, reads 0.47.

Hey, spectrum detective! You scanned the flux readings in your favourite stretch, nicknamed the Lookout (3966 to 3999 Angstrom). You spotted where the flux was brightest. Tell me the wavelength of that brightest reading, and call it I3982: 3966.51 Angstrom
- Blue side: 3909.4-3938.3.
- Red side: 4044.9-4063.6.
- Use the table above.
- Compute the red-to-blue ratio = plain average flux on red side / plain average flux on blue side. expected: 0.88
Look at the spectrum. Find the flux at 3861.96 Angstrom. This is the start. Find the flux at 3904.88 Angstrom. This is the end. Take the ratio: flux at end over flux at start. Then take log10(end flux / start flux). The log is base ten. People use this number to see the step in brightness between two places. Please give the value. -0.11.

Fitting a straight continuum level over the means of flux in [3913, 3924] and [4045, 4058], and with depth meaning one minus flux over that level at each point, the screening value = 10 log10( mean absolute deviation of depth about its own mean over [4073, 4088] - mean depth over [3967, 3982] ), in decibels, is -6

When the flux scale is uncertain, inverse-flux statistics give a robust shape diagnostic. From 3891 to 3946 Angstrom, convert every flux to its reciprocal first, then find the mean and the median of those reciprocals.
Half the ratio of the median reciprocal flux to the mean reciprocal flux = 0.496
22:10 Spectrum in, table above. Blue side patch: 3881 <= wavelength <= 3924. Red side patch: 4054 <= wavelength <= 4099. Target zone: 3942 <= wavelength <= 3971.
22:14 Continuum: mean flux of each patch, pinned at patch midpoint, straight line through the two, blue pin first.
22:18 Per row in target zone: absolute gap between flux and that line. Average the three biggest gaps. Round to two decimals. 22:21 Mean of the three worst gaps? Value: 9.89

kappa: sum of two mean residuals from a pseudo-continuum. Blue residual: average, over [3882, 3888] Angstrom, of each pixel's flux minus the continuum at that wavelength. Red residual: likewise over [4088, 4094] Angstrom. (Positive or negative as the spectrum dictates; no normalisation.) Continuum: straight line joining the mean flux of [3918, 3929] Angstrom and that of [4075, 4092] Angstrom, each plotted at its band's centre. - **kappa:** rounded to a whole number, 6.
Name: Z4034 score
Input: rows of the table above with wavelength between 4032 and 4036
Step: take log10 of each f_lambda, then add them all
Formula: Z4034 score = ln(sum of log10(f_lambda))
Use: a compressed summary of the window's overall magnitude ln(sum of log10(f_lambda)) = 1.06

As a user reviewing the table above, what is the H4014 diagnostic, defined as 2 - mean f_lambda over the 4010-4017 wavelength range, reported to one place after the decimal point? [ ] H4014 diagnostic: -24.1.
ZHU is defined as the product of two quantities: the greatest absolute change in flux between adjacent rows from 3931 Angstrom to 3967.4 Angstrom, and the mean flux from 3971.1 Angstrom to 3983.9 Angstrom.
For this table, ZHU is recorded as 398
